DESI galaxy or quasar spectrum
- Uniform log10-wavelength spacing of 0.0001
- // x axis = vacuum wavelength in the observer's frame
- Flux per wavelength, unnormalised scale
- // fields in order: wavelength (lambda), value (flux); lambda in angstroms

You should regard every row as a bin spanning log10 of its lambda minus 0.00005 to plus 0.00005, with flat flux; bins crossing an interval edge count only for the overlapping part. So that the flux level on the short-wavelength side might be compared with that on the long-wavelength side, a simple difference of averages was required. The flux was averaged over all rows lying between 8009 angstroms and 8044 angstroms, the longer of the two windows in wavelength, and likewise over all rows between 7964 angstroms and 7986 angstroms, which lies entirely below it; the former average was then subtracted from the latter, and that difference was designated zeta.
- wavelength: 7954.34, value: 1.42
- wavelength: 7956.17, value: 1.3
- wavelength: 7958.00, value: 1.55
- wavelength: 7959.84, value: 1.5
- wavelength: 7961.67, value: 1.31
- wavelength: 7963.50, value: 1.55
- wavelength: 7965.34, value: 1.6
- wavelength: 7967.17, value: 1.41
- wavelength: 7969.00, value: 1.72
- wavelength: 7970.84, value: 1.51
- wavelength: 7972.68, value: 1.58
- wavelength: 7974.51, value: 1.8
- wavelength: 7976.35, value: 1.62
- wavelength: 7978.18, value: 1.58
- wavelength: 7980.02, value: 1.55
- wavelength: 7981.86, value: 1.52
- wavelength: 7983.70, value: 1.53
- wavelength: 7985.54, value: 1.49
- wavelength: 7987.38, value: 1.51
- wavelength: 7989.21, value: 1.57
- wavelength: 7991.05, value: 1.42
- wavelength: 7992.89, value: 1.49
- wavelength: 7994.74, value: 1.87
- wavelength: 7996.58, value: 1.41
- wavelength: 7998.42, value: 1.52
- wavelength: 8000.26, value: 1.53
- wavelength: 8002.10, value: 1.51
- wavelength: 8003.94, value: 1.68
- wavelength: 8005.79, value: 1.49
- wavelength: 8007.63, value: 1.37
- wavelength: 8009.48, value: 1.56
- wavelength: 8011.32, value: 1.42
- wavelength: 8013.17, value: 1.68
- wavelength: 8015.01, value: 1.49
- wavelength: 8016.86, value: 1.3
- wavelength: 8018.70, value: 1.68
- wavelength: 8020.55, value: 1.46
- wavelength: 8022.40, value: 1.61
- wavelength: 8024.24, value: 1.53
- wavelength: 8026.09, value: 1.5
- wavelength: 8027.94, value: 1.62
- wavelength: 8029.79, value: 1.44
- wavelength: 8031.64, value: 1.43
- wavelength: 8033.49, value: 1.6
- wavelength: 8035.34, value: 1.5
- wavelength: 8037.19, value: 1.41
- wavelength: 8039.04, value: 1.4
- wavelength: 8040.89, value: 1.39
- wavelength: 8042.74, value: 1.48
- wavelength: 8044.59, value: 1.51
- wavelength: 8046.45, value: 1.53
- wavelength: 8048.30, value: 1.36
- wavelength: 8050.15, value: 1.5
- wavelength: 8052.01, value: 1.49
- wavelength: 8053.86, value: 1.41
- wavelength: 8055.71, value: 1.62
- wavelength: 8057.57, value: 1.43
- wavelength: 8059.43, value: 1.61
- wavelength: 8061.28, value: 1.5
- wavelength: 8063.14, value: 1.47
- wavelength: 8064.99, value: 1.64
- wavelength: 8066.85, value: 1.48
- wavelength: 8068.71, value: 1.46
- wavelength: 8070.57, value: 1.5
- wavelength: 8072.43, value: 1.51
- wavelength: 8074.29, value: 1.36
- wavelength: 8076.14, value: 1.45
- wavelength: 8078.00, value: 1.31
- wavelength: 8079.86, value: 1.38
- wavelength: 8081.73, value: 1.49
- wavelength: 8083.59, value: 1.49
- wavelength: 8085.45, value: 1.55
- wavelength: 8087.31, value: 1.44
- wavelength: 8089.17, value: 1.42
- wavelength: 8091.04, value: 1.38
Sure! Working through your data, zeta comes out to 0.08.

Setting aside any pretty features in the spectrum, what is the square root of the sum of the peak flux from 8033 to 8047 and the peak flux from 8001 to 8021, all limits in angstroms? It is 1.81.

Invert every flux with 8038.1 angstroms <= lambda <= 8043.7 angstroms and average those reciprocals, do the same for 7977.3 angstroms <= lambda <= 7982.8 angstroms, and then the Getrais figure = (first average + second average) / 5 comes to 0.270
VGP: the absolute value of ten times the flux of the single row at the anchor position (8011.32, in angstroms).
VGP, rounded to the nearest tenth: 14.2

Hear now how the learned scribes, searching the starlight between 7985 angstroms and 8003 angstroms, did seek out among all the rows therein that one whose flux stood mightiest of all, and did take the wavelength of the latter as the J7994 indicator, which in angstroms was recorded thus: 7994.74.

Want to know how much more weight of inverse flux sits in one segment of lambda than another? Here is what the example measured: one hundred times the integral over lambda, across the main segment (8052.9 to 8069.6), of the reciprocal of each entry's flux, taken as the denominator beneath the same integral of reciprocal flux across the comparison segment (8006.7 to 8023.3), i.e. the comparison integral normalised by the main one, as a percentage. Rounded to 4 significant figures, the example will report 100.2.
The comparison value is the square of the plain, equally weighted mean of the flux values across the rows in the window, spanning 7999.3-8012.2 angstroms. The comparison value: 2.28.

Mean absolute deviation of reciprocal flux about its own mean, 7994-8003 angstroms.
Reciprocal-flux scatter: 0.044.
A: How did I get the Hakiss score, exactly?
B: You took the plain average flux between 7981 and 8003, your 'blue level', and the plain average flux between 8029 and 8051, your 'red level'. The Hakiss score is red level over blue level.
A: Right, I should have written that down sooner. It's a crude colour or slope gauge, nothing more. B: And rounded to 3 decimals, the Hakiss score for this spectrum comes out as 0.955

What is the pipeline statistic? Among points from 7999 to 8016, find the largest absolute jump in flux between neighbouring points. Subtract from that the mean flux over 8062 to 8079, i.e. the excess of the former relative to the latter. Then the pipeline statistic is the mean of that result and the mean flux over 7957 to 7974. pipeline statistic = 0.16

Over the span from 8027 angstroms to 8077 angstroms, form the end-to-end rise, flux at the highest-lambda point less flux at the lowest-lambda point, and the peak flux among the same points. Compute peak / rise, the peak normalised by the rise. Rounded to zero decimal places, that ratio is -10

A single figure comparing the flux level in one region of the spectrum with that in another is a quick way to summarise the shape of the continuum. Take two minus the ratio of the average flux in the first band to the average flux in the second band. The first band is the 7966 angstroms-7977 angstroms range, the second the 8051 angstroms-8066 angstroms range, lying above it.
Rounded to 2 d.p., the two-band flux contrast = 0.94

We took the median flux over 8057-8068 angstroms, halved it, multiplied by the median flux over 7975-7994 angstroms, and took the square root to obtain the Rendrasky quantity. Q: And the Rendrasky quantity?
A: 1.07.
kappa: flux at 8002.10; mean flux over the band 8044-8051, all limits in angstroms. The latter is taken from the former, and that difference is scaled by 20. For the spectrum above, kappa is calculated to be 0.7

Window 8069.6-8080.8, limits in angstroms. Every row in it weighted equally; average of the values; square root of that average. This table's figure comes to 1.191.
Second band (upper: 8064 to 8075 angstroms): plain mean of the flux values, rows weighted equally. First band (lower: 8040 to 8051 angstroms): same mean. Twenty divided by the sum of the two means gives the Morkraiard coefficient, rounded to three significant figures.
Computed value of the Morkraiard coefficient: 6.77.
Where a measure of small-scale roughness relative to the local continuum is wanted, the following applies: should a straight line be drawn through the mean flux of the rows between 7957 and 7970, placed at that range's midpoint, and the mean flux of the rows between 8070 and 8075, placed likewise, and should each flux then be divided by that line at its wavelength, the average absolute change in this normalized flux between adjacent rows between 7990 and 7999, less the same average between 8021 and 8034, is 0.10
